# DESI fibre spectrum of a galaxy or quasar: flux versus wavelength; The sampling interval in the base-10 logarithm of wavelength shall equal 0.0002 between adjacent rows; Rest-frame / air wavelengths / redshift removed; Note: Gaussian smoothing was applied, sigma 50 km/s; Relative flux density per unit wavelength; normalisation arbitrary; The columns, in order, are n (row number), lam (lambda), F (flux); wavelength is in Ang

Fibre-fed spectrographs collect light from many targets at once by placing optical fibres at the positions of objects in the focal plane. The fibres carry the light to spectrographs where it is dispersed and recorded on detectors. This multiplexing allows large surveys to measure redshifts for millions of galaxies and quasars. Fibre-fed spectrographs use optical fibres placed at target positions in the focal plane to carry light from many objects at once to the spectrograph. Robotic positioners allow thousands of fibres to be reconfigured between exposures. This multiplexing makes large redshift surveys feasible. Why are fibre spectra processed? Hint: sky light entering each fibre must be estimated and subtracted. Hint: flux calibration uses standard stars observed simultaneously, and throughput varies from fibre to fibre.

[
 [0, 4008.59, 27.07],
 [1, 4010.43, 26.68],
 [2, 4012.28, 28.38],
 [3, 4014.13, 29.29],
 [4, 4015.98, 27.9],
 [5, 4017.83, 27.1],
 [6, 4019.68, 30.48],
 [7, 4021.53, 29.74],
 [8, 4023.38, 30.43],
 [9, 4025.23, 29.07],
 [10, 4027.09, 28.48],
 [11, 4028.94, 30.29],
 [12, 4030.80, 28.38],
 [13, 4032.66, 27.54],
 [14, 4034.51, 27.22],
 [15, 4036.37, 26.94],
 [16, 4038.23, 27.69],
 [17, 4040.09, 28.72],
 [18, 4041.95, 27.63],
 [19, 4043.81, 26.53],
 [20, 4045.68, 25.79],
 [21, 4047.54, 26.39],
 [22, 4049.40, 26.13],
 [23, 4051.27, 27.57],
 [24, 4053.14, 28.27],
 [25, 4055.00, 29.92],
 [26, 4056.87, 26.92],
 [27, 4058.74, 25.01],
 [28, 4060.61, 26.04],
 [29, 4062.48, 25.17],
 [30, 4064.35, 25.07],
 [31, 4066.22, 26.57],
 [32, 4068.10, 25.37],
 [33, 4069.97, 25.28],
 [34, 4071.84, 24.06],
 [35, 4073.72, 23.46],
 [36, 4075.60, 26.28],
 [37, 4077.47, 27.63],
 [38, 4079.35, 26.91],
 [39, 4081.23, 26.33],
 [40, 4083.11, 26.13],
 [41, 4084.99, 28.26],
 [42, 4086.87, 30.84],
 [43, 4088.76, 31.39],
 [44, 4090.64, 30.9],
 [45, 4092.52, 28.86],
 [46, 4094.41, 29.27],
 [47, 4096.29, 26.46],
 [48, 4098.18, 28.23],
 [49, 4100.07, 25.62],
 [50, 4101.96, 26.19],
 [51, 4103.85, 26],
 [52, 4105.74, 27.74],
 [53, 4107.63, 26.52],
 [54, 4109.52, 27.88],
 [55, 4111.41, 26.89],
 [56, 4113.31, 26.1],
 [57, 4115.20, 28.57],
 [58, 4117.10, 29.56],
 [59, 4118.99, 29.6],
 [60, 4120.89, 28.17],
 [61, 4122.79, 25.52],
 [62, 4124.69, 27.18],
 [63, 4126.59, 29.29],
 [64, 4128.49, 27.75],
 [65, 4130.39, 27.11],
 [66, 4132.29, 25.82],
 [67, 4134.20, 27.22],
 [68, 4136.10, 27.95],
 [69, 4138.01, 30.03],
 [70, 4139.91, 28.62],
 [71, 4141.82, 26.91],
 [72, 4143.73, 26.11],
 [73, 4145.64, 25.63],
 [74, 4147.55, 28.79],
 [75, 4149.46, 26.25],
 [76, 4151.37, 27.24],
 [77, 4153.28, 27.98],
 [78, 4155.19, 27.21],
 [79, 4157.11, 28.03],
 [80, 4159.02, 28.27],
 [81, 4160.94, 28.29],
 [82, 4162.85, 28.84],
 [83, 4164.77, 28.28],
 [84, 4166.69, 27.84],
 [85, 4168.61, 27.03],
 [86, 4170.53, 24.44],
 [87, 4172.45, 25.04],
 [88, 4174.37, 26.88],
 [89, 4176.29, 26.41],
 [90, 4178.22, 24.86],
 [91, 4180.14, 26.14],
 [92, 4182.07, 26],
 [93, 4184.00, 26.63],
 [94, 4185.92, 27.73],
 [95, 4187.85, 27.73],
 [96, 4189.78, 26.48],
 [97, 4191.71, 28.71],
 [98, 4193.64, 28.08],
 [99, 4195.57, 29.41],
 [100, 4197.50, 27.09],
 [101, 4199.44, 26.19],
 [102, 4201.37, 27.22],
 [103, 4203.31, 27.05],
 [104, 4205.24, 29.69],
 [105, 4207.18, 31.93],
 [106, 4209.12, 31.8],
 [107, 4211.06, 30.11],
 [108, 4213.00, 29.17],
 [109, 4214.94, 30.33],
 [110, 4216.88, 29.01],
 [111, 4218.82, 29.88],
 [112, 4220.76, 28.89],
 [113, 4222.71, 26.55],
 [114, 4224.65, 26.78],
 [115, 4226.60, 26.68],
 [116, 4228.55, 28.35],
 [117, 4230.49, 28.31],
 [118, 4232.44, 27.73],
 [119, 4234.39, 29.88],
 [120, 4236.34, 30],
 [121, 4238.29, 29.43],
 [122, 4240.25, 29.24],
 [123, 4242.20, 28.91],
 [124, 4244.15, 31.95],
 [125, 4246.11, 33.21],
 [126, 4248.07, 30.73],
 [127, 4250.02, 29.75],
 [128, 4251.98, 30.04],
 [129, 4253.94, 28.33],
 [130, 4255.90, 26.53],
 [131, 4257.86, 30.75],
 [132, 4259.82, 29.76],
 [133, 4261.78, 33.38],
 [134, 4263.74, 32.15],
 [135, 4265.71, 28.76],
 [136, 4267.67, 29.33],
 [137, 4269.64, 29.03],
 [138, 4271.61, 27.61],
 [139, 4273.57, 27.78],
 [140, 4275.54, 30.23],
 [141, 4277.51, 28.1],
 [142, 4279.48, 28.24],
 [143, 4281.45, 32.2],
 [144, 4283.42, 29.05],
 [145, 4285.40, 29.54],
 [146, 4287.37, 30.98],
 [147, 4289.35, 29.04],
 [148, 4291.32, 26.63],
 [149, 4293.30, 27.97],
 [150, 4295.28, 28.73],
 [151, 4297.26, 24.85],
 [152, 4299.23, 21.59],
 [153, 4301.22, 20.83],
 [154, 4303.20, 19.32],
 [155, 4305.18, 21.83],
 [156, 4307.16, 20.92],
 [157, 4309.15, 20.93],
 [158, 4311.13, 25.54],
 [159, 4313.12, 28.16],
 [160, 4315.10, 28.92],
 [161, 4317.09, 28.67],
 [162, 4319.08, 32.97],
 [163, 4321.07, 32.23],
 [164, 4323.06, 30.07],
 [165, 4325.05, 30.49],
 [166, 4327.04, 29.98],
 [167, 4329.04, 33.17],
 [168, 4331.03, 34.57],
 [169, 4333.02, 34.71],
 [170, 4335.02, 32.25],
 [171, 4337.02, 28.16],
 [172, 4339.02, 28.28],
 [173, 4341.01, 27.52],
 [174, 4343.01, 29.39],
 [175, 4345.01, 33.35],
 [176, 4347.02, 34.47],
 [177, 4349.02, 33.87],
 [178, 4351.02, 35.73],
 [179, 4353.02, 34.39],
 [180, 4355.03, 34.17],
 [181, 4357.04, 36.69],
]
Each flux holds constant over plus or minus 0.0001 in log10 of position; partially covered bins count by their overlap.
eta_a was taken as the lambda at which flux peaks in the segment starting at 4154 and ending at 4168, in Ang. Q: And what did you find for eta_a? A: 4162.85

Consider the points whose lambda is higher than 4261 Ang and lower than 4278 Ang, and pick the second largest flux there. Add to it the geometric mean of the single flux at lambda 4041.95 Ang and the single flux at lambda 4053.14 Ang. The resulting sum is 60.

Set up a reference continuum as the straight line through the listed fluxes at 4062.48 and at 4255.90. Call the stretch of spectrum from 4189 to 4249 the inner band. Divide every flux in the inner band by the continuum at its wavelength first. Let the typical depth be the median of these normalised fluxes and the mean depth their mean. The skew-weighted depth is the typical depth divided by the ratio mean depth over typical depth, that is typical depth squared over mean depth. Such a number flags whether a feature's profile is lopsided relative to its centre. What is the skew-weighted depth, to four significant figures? 1.106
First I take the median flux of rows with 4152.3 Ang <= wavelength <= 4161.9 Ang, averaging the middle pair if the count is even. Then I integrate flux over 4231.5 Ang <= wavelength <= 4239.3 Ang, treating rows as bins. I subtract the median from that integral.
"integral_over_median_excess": 200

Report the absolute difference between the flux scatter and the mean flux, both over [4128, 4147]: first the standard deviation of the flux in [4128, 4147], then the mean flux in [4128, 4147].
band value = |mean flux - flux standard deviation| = 26.0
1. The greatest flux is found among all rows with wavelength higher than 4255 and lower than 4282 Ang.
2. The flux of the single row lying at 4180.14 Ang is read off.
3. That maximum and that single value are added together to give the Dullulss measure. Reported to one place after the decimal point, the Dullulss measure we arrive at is 59.5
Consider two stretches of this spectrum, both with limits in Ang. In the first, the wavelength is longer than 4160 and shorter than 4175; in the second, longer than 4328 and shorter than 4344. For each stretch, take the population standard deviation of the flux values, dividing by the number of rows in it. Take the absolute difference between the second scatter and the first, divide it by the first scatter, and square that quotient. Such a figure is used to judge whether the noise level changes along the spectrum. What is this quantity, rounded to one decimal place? 0.8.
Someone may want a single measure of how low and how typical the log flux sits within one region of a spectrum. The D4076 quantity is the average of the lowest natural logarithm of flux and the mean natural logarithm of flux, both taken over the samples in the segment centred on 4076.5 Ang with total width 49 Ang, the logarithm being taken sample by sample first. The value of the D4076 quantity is 3.226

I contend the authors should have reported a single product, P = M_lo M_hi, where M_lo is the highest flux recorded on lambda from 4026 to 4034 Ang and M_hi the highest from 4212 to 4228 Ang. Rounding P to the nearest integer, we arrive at 919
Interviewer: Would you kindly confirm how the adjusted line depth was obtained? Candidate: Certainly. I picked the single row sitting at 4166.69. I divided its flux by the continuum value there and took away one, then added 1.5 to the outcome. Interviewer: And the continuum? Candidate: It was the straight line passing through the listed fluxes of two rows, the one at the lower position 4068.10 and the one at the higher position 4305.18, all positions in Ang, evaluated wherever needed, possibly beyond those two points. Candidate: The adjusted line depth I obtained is 1.66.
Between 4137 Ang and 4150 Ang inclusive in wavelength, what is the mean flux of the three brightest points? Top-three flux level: 29.1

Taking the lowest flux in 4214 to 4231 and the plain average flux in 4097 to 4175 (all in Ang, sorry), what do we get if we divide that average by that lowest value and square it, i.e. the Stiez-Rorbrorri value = 1.1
